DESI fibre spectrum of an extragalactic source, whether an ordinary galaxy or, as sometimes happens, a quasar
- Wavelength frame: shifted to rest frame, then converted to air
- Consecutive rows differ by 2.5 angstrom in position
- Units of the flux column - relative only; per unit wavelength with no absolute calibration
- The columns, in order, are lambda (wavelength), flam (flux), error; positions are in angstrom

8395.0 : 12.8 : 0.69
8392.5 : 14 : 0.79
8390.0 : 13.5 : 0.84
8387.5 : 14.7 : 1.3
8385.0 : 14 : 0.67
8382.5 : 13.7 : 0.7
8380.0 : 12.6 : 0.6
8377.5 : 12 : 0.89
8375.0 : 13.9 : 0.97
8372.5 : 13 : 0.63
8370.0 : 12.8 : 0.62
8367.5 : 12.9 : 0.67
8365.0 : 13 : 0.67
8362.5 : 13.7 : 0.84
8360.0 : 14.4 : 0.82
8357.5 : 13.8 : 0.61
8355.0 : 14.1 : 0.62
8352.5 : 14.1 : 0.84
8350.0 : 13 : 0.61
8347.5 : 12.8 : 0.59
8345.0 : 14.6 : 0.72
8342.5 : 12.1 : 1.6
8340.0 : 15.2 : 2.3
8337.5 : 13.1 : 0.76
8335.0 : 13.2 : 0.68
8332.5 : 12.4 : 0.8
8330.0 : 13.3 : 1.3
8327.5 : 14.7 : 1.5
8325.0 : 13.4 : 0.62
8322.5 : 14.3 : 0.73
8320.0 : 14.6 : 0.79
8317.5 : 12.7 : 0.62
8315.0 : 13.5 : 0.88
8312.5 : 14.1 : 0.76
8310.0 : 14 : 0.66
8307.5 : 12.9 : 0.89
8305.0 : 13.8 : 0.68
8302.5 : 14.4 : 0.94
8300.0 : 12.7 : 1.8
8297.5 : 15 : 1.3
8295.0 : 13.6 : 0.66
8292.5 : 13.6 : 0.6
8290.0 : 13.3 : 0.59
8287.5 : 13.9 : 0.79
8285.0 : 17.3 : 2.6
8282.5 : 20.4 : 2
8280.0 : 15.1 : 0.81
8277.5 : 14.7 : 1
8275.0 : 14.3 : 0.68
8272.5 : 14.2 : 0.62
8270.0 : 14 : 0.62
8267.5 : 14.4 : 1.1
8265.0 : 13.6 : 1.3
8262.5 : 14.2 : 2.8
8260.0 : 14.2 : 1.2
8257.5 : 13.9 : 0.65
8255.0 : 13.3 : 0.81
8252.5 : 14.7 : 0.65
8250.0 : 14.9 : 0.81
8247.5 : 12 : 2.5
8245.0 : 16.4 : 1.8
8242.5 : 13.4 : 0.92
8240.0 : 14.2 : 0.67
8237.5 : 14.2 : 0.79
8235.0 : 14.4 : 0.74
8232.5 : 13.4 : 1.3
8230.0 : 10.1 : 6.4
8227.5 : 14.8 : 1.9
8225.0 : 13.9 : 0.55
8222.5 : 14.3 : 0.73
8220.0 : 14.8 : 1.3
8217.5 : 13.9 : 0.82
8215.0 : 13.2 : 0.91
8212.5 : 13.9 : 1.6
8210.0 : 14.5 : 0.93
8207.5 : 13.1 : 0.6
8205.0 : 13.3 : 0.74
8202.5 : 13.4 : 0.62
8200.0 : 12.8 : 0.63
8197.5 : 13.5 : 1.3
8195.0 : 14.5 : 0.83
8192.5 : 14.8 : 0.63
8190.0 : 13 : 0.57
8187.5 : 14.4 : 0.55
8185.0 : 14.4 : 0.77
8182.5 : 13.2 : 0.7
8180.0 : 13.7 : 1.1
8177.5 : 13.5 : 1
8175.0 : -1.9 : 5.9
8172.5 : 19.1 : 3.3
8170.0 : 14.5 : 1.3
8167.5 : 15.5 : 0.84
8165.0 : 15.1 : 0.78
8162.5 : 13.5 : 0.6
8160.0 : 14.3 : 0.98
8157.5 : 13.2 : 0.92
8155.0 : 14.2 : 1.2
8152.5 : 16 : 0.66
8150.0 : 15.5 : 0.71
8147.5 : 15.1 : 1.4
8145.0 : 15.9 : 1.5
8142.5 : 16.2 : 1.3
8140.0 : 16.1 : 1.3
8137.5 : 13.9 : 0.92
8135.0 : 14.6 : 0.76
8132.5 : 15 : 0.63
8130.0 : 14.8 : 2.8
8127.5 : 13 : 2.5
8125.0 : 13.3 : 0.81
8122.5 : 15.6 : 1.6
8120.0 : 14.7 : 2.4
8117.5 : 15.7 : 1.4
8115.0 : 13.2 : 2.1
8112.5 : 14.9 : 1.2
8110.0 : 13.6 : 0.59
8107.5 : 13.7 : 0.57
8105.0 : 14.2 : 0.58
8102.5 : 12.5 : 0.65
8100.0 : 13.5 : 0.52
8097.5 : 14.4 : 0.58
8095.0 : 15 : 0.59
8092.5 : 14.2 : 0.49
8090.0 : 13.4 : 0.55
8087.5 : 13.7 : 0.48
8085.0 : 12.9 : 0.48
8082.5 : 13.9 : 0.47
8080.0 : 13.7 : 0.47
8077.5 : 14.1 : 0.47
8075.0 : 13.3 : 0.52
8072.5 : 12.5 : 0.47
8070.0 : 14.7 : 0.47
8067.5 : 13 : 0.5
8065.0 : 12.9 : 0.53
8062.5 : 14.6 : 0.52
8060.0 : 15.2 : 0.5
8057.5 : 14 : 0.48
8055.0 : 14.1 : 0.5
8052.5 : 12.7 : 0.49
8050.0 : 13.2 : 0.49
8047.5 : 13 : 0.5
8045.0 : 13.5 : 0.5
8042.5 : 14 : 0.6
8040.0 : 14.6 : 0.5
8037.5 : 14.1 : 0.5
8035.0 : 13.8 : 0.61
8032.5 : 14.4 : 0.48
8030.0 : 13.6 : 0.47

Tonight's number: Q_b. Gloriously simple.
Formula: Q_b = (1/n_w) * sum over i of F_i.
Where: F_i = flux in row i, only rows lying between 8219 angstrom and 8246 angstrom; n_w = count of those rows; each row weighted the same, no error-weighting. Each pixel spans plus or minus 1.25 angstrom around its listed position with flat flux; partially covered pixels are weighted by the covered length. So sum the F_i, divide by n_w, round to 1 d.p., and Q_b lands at 14.0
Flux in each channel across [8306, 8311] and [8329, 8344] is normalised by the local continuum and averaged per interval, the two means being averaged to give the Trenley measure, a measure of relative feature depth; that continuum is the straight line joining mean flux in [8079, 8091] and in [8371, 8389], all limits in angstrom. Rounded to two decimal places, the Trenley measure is 0.99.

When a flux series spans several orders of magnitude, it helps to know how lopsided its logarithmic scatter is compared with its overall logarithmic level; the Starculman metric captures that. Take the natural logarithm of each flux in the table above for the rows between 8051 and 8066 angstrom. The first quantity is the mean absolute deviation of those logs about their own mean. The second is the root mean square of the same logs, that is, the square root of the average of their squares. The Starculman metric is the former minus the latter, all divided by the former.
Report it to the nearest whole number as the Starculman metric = -47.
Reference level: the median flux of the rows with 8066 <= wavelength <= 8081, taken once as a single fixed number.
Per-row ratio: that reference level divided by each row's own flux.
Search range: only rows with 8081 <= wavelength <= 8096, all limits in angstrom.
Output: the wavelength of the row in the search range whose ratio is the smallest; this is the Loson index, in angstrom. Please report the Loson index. 8095.0 angstrom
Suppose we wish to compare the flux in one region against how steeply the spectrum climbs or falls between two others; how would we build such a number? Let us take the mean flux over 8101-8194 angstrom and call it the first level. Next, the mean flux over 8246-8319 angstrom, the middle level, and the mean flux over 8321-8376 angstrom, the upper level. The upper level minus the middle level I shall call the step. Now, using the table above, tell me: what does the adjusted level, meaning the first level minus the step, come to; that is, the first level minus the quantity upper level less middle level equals 14.8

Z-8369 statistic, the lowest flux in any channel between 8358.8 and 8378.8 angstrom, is 12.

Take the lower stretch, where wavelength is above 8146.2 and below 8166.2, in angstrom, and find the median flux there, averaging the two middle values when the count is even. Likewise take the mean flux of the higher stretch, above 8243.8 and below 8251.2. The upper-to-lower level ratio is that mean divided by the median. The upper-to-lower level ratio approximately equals 0.98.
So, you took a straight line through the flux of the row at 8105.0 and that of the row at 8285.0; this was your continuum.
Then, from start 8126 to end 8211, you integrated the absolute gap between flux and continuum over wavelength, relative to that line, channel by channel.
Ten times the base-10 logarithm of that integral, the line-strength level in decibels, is 22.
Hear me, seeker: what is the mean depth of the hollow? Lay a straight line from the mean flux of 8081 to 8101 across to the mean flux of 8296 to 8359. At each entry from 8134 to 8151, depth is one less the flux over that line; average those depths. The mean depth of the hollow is -0.11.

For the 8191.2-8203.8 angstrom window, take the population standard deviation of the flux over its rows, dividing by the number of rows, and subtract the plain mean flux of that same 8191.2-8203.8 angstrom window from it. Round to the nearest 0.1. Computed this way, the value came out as -13.1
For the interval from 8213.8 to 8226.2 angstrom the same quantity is -13.5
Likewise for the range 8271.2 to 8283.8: -13.4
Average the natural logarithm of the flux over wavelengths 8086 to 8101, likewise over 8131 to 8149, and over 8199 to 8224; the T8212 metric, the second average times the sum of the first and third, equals 14.3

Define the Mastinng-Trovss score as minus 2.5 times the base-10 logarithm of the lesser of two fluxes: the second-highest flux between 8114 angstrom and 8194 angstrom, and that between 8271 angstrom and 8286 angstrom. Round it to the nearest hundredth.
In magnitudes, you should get -3.02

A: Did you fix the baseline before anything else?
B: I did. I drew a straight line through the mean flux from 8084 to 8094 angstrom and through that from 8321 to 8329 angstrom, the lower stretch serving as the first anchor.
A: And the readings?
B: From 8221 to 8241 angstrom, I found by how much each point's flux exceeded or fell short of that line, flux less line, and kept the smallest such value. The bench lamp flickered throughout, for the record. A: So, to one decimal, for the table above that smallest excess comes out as -3.8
